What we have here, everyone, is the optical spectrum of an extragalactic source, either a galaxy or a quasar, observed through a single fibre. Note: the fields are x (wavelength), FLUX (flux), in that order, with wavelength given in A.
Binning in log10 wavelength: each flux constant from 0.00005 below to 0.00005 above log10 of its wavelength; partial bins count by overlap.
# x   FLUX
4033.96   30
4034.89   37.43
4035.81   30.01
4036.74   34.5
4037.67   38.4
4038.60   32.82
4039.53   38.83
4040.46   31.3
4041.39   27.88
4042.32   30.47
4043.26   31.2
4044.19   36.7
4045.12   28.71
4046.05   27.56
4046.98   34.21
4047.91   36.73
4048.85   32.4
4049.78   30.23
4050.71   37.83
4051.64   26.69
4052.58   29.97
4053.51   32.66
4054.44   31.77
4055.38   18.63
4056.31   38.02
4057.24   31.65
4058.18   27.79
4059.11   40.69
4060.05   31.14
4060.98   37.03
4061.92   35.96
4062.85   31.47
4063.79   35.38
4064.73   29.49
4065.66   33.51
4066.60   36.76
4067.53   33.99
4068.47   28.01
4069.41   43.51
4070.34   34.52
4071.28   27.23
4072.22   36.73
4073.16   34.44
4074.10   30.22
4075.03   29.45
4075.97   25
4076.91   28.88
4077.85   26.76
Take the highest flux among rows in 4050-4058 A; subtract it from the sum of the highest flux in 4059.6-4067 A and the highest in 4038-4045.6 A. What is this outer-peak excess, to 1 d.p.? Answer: 37.8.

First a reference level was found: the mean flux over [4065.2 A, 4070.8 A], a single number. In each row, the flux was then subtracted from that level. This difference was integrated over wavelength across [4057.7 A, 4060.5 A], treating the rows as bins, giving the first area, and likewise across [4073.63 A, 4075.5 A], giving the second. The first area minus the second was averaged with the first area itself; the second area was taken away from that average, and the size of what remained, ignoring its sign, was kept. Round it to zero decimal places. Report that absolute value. 10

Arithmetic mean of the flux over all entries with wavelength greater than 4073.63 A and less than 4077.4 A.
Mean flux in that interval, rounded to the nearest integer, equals 28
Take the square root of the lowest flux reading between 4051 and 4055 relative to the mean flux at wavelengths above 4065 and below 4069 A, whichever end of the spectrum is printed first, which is 0.898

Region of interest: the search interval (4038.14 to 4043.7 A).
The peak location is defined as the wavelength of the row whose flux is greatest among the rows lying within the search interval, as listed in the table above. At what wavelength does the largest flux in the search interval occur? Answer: 4039.53 A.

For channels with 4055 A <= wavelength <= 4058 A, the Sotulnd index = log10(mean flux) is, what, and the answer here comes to 1.47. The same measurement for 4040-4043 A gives 1.48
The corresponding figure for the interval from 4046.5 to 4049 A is 1.54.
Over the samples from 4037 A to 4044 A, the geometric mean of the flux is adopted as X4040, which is 32.8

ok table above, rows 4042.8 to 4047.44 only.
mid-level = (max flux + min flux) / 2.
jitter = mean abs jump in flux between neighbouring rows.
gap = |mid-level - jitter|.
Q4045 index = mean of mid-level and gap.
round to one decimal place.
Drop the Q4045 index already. 29.5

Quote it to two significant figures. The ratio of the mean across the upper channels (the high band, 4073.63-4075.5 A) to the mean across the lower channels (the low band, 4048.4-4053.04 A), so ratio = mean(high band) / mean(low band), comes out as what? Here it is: 0.95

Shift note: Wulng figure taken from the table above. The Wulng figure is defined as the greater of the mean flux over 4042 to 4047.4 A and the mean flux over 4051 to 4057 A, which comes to 31.5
